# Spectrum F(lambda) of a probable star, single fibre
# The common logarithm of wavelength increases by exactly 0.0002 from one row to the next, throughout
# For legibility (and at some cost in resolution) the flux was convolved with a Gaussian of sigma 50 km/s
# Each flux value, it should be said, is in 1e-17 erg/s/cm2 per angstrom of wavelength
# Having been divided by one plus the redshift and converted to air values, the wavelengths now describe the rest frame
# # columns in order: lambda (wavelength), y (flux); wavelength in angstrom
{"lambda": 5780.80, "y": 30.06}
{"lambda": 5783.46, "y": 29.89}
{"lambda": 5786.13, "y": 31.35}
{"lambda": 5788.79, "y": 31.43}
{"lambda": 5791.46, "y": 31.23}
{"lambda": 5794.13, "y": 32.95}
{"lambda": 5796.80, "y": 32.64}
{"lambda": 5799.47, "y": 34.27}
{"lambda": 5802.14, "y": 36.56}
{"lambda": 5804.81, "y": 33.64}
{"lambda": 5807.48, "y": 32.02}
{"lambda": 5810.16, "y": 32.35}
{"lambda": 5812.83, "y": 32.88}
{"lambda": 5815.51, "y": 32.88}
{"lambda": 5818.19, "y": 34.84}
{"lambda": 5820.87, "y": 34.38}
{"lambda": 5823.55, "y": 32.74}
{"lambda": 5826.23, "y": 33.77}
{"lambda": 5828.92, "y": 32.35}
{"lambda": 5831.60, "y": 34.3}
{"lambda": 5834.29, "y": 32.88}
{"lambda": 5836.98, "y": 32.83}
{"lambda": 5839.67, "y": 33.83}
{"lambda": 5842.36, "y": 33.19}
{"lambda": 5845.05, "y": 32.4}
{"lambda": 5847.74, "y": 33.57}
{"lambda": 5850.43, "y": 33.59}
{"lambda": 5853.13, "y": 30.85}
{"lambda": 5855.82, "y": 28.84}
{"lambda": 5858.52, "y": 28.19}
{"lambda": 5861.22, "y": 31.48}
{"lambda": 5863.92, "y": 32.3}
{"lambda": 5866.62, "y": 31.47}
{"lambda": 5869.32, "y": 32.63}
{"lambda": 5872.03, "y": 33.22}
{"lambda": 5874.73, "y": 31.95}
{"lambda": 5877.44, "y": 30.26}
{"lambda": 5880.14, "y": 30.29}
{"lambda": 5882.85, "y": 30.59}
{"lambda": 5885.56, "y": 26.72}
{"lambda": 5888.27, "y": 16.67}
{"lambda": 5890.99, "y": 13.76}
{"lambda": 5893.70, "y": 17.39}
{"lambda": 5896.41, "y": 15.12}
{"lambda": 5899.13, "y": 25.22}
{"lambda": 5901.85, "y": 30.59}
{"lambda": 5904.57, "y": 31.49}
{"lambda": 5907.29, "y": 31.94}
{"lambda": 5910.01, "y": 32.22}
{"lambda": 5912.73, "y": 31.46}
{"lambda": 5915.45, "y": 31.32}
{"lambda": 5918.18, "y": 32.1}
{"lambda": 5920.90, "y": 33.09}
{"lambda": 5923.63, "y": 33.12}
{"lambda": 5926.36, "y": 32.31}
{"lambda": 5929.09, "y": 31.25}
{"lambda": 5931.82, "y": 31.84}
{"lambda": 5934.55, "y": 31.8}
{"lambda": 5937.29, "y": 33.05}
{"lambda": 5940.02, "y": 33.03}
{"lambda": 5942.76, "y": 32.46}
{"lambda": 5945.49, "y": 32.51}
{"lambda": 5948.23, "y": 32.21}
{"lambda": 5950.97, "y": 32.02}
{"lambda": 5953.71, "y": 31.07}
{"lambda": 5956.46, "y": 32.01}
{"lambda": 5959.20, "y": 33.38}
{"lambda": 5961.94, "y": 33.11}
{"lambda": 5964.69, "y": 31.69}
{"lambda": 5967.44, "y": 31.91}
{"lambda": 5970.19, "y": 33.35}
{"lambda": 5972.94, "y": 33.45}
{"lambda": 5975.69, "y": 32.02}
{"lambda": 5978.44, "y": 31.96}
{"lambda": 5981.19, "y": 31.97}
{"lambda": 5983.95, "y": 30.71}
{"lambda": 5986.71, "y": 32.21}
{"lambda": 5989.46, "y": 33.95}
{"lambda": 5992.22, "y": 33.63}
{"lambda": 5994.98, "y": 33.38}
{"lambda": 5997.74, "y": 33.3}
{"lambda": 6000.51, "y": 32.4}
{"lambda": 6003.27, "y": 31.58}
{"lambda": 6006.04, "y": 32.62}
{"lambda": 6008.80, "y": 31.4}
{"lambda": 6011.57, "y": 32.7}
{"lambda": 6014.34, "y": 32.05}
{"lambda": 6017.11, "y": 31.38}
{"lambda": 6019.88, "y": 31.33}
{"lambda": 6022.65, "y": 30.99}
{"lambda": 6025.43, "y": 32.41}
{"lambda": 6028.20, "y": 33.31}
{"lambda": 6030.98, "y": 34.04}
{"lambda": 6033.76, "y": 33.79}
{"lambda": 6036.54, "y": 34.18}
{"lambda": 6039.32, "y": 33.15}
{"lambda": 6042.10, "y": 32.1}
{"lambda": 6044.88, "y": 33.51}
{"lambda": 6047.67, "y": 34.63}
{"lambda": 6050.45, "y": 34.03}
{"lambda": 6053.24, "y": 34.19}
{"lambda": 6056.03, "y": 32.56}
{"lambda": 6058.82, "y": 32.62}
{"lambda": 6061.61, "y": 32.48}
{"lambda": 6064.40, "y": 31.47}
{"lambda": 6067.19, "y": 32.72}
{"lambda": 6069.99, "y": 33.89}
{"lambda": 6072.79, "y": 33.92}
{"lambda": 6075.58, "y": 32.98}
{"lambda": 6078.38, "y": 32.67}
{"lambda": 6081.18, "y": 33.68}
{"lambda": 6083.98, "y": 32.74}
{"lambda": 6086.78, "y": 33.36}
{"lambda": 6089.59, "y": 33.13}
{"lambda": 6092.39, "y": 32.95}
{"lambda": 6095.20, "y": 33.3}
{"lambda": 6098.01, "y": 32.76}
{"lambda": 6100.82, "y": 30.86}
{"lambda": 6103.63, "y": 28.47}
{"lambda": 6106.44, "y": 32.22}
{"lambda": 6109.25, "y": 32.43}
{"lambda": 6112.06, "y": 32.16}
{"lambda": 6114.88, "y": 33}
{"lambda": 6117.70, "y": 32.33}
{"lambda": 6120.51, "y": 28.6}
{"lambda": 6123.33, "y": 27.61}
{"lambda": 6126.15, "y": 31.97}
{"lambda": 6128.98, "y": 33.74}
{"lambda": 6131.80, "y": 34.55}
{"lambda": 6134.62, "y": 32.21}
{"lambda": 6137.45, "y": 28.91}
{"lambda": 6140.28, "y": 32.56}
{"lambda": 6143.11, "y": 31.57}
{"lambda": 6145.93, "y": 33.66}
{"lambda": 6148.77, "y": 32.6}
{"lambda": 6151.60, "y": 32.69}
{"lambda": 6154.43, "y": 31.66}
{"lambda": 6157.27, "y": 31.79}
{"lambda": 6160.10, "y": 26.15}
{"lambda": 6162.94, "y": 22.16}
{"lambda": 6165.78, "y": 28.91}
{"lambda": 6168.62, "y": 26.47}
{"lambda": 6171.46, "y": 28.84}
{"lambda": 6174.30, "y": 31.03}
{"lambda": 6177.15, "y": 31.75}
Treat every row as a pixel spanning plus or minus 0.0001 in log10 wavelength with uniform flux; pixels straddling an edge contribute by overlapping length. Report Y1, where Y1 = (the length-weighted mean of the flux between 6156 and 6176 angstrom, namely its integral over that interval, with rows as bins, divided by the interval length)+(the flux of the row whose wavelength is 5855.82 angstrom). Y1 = 56.8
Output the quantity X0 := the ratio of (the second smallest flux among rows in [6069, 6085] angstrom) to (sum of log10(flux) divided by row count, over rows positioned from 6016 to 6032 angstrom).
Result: 21.7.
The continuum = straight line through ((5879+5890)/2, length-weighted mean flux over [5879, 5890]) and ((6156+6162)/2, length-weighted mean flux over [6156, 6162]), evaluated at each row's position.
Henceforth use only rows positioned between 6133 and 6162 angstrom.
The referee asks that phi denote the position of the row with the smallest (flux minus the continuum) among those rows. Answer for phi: 6160.10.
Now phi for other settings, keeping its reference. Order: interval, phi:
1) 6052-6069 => 6064.40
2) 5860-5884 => 5877.44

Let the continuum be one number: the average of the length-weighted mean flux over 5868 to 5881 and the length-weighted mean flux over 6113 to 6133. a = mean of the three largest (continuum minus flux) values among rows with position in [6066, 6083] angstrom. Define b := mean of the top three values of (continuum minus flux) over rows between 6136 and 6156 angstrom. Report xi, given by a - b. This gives -2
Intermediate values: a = -1.1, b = 1.0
